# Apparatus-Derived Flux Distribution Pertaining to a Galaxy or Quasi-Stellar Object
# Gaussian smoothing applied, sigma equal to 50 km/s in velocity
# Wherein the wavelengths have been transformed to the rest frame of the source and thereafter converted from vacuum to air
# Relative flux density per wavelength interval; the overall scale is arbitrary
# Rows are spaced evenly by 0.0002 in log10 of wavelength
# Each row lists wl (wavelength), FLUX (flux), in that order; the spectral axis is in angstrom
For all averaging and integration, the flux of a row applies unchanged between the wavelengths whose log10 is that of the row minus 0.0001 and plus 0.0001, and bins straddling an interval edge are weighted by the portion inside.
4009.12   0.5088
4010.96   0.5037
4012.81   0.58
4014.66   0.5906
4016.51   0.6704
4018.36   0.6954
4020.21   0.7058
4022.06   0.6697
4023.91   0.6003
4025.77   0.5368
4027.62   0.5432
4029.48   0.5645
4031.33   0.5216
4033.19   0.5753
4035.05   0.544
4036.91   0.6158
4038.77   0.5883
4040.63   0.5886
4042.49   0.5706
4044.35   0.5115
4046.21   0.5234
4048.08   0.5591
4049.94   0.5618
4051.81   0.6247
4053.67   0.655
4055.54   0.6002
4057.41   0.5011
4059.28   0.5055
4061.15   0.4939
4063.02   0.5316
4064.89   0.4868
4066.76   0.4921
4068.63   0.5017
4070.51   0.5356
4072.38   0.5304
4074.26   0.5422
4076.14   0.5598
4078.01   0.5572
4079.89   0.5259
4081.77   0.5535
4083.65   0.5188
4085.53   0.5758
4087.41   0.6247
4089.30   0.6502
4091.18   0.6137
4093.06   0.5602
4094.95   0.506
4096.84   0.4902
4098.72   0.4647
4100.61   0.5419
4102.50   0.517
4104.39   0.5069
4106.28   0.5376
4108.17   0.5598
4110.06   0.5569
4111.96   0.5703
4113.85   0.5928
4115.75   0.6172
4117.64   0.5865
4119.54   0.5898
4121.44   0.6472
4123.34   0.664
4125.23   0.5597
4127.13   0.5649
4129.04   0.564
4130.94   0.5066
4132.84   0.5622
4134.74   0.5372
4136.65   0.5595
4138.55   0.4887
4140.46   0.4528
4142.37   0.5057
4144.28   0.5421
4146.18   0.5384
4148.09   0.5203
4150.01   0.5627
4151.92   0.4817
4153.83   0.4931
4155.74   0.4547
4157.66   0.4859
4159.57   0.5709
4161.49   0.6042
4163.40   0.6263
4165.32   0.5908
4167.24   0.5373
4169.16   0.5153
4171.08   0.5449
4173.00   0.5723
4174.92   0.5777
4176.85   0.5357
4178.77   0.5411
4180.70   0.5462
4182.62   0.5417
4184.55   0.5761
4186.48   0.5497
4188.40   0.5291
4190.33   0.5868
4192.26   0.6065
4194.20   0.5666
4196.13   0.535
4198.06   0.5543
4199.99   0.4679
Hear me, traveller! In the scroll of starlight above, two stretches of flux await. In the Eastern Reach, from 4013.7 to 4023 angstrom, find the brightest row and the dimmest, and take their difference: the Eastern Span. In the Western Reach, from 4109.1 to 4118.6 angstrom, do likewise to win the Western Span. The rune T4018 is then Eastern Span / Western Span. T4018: 1.9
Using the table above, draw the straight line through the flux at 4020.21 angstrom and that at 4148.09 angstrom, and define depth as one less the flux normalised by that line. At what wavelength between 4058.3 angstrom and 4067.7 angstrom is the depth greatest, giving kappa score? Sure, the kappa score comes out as 4064.89 angstrom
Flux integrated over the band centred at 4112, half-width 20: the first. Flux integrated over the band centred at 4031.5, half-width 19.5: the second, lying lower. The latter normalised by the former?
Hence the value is 1.03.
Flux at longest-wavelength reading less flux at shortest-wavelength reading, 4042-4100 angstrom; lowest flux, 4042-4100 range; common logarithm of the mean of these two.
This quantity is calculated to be -0.75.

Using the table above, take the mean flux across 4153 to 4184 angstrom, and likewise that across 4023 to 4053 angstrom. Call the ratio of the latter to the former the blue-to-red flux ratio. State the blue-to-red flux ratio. 1.03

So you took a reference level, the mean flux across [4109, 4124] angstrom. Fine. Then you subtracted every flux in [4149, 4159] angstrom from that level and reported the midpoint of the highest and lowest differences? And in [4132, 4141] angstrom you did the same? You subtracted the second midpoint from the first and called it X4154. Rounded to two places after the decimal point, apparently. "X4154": 0.00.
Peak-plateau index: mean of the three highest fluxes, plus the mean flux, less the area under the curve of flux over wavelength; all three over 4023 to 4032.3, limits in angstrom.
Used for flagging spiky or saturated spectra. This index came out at -4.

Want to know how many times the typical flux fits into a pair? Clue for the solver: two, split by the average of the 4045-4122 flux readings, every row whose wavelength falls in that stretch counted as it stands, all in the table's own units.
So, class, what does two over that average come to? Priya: 3.62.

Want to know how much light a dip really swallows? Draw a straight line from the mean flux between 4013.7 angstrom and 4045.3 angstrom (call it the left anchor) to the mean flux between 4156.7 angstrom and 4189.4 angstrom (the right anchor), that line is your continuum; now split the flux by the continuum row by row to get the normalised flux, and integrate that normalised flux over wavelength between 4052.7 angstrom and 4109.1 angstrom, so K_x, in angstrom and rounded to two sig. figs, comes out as 53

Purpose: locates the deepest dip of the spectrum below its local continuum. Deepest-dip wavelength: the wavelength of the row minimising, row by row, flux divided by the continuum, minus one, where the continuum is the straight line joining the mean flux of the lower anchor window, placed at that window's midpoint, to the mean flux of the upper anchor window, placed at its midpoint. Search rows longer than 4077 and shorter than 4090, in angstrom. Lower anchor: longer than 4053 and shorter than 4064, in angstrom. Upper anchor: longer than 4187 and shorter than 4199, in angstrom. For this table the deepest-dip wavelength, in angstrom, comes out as 4083.65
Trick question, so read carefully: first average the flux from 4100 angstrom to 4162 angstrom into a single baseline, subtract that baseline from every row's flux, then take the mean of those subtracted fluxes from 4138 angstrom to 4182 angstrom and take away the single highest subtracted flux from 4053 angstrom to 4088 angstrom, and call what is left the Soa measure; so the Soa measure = -0.12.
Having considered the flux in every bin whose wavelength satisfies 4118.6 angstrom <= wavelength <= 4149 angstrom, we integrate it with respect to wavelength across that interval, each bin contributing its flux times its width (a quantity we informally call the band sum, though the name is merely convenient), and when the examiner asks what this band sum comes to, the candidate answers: 17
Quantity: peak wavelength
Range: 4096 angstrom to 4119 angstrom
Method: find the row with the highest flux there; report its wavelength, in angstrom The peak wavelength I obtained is 4115.75 angstrom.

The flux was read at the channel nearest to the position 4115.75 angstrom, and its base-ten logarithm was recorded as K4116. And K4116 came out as -0.210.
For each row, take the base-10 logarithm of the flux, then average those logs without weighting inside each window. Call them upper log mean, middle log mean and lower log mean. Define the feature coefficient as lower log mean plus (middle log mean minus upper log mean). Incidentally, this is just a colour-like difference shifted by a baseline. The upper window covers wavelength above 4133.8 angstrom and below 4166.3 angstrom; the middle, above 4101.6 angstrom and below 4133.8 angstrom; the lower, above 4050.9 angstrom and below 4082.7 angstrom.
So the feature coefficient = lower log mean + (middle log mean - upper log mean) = -0.236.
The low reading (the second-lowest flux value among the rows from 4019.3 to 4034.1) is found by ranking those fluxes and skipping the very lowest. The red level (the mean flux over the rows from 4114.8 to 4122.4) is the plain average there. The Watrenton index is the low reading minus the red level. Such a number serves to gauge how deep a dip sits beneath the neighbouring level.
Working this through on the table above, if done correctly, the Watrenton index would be -0.07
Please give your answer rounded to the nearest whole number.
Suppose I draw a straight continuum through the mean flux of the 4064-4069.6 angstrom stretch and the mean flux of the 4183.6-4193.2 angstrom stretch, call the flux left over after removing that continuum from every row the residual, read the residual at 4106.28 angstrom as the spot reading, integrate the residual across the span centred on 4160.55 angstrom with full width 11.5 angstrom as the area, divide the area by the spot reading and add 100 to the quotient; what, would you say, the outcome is 102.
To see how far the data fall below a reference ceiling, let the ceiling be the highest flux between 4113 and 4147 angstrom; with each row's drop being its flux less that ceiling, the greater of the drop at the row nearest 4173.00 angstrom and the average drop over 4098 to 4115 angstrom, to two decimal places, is -0.09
